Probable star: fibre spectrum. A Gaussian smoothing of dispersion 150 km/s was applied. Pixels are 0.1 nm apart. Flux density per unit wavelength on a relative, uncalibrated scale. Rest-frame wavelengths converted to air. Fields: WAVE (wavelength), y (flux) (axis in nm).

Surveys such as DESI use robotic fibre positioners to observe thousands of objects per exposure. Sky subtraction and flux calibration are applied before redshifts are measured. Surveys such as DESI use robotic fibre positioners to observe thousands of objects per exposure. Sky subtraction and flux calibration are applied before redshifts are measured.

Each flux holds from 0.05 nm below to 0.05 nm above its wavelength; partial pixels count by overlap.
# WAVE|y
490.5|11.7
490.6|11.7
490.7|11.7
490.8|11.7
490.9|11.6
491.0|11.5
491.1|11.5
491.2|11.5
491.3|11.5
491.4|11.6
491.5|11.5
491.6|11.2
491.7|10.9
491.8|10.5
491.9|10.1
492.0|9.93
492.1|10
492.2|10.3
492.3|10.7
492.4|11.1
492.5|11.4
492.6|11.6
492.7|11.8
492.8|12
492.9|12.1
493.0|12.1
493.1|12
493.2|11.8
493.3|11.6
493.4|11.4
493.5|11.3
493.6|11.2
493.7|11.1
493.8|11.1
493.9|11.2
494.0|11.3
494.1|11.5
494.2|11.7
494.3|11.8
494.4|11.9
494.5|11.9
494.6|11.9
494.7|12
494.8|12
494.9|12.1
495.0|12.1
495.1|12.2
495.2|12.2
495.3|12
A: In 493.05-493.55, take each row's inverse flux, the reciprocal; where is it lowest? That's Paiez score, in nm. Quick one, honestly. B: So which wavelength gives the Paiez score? 493.1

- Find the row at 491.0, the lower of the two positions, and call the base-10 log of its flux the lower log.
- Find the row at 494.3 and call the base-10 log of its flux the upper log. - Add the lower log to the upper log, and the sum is 2.13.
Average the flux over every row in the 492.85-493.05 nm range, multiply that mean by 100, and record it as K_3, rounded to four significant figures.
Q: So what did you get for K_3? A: 1210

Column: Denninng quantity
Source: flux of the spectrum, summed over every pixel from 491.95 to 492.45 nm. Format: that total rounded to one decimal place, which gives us 52.0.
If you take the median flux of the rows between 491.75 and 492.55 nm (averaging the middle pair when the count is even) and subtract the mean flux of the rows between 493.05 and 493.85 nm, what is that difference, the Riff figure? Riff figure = -1.04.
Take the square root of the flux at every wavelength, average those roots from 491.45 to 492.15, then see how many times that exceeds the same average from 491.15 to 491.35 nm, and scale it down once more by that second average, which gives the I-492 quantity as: 0.283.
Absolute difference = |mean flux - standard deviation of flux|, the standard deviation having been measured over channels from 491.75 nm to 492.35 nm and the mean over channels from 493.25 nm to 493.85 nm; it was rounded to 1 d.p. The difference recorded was 11.0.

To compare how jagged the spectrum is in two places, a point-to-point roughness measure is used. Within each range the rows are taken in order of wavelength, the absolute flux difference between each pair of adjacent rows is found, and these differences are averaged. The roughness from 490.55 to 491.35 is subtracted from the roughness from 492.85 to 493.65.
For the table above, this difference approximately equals 0.100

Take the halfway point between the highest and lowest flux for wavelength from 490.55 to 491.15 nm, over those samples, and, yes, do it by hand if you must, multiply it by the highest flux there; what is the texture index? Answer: 136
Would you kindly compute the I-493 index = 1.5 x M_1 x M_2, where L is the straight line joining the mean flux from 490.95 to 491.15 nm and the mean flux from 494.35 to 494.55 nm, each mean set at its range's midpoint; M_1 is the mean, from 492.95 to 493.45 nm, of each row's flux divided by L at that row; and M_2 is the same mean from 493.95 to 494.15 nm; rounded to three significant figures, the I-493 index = 1.45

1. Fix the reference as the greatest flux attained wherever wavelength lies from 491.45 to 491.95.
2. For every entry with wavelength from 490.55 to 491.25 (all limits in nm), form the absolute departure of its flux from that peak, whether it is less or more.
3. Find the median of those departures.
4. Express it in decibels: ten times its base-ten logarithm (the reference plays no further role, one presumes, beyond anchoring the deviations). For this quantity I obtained -10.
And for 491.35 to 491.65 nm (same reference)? -10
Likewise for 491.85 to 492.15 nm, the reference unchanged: 2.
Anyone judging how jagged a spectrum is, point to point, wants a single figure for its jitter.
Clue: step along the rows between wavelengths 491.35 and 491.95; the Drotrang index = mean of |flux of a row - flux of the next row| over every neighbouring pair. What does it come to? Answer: 0.30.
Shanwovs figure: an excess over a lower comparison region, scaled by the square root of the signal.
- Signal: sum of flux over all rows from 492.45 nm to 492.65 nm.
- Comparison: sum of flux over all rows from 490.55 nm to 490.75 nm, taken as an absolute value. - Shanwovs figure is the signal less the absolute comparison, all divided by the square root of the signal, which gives -0.08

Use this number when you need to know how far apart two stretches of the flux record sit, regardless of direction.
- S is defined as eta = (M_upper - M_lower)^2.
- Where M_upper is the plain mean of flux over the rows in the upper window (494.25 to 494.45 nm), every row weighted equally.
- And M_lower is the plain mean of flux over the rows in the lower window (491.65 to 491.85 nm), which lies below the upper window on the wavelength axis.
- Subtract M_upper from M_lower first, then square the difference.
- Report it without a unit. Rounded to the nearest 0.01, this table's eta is 1.32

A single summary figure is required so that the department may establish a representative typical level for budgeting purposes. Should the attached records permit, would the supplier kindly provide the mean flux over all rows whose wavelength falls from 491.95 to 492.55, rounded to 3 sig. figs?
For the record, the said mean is 10.6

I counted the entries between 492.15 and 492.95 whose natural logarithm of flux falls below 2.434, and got 4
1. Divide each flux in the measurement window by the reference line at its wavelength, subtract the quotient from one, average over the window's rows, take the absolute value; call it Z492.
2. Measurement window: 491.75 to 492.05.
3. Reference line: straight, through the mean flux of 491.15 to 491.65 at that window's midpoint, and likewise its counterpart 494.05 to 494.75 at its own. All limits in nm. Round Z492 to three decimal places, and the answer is 0.117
